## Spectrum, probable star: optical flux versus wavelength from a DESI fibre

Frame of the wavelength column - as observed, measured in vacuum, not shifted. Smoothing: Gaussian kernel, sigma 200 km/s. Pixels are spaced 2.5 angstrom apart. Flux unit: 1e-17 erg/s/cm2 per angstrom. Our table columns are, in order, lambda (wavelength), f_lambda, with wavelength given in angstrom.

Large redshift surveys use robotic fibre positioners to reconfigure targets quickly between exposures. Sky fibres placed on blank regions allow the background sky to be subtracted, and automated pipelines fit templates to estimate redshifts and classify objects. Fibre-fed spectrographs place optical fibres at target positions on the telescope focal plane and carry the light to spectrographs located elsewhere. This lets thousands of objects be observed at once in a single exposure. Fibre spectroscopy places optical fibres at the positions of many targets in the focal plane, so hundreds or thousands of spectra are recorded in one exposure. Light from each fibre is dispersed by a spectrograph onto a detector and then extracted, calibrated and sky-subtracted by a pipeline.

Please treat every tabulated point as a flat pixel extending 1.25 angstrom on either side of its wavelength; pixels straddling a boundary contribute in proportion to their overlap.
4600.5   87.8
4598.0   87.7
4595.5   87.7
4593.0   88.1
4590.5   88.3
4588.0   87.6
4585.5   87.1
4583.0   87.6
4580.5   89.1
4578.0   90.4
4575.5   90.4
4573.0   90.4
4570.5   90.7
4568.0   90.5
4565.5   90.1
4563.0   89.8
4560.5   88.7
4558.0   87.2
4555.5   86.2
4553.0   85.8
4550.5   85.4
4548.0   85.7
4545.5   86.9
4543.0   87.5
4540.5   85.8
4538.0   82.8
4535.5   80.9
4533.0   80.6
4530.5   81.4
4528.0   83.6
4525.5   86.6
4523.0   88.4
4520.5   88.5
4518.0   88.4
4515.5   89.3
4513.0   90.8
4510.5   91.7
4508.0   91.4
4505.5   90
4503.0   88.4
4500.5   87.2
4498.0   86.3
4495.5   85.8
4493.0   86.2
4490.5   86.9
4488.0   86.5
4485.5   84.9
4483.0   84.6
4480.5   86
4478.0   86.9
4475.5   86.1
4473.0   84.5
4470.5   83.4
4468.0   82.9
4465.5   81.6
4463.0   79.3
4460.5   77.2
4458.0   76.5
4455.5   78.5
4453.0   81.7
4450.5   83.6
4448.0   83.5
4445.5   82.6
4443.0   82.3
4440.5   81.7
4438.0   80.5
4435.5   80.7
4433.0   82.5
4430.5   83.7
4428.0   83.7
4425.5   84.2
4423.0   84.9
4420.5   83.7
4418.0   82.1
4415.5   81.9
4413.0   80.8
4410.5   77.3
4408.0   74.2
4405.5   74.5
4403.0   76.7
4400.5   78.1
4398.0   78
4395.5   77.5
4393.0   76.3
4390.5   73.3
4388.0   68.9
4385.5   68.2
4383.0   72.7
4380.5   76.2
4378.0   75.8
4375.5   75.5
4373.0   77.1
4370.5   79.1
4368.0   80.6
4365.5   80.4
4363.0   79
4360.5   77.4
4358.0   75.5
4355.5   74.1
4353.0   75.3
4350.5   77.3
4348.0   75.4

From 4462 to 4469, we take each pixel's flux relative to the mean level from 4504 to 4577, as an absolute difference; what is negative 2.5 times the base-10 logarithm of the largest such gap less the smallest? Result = -1.4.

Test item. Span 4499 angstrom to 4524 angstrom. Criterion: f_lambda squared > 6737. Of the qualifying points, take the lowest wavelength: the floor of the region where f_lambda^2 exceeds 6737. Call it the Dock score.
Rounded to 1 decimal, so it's 4500.5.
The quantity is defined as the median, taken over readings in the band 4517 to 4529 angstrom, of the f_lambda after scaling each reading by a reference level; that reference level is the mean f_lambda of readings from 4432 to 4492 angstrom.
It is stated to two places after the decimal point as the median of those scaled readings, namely 1.07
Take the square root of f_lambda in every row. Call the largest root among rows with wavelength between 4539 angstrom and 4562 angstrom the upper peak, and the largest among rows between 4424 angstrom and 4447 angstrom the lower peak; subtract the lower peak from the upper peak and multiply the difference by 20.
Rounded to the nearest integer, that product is 5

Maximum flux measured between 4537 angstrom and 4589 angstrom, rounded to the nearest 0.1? 90.7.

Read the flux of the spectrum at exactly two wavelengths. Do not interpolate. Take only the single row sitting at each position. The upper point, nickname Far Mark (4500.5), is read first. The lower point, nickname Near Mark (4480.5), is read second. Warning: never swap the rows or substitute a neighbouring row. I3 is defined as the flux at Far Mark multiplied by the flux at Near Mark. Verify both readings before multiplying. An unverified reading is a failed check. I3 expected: 7499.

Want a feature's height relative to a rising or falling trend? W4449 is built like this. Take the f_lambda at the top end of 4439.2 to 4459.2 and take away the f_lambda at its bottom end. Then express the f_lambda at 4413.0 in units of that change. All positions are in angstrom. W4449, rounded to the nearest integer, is -16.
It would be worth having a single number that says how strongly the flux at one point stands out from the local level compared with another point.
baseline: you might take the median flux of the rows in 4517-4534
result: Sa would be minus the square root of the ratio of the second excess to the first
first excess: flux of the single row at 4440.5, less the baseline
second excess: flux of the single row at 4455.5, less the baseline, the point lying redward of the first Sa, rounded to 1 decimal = -1.3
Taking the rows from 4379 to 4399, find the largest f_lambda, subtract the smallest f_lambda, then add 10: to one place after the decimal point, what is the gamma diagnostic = 19.8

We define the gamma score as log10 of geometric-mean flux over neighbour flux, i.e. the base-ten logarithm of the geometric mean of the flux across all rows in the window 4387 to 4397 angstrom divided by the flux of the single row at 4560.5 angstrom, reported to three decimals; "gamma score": -0.079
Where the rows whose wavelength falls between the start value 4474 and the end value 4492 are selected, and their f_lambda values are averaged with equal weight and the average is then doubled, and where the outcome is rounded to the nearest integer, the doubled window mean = 172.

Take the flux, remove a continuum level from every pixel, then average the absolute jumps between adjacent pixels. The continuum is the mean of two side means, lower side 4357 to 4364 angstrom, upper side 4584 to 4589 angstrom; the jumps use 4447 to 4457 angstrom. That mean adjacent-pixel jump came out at 1.7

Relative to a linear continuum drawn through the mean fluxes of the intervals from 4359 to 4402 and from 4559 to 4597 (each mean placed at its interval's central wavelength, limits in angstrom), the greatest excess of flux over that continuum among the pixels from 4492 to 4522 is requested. 7.0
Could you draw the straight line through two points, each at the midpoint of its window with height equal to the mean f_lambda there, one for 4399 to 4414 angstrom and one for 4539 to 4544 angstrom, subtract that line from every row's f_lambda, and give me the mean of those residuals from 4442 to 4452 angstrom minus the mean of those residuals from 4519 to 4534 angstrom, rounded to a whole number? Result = 4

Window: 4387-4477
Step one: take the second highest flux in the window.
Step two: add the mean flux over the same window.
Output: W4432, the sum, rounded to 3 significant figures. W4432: 165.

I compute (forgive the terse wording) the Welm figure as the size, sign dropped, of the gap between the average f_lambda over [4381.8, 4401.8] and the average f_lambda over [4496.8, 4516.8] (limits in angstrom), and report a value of 15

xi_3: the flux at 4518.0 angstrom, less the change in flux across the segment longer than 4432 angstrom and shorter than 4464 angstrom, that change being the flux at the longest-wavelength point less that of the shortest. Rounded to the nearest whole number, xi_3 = 92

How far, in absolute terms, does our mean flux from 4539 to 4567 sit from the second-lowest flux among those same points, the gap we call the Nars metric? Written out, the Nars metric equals 1.5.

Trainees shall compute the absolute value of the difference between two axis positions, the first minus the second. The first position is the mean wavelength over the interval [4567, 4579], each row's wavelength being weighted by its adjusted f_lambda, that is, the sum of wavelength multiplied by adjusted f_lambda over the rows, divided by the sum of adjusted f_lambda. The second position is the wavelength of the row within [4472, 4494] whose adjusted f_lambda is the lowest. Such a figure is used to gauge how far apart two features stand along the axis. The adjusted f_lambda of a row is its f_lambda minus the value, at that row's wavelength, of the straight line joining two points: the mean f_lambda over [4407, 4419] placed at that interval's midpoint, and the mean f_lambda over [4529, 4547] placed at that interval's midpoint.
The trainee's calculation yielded 89.9 angstrom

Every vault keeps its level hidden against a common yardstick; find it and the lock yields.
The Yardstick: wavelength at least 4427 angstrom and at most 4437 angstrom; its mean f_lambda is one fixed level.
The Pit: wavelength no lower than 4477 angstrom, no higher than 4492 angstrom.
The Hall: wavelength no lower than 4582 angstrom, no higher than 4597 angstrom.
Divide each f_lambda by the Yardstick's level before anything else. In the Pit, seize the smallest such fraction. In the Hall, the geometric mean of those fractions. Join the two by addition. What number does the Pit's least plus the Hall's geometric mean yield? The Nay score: 2.09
